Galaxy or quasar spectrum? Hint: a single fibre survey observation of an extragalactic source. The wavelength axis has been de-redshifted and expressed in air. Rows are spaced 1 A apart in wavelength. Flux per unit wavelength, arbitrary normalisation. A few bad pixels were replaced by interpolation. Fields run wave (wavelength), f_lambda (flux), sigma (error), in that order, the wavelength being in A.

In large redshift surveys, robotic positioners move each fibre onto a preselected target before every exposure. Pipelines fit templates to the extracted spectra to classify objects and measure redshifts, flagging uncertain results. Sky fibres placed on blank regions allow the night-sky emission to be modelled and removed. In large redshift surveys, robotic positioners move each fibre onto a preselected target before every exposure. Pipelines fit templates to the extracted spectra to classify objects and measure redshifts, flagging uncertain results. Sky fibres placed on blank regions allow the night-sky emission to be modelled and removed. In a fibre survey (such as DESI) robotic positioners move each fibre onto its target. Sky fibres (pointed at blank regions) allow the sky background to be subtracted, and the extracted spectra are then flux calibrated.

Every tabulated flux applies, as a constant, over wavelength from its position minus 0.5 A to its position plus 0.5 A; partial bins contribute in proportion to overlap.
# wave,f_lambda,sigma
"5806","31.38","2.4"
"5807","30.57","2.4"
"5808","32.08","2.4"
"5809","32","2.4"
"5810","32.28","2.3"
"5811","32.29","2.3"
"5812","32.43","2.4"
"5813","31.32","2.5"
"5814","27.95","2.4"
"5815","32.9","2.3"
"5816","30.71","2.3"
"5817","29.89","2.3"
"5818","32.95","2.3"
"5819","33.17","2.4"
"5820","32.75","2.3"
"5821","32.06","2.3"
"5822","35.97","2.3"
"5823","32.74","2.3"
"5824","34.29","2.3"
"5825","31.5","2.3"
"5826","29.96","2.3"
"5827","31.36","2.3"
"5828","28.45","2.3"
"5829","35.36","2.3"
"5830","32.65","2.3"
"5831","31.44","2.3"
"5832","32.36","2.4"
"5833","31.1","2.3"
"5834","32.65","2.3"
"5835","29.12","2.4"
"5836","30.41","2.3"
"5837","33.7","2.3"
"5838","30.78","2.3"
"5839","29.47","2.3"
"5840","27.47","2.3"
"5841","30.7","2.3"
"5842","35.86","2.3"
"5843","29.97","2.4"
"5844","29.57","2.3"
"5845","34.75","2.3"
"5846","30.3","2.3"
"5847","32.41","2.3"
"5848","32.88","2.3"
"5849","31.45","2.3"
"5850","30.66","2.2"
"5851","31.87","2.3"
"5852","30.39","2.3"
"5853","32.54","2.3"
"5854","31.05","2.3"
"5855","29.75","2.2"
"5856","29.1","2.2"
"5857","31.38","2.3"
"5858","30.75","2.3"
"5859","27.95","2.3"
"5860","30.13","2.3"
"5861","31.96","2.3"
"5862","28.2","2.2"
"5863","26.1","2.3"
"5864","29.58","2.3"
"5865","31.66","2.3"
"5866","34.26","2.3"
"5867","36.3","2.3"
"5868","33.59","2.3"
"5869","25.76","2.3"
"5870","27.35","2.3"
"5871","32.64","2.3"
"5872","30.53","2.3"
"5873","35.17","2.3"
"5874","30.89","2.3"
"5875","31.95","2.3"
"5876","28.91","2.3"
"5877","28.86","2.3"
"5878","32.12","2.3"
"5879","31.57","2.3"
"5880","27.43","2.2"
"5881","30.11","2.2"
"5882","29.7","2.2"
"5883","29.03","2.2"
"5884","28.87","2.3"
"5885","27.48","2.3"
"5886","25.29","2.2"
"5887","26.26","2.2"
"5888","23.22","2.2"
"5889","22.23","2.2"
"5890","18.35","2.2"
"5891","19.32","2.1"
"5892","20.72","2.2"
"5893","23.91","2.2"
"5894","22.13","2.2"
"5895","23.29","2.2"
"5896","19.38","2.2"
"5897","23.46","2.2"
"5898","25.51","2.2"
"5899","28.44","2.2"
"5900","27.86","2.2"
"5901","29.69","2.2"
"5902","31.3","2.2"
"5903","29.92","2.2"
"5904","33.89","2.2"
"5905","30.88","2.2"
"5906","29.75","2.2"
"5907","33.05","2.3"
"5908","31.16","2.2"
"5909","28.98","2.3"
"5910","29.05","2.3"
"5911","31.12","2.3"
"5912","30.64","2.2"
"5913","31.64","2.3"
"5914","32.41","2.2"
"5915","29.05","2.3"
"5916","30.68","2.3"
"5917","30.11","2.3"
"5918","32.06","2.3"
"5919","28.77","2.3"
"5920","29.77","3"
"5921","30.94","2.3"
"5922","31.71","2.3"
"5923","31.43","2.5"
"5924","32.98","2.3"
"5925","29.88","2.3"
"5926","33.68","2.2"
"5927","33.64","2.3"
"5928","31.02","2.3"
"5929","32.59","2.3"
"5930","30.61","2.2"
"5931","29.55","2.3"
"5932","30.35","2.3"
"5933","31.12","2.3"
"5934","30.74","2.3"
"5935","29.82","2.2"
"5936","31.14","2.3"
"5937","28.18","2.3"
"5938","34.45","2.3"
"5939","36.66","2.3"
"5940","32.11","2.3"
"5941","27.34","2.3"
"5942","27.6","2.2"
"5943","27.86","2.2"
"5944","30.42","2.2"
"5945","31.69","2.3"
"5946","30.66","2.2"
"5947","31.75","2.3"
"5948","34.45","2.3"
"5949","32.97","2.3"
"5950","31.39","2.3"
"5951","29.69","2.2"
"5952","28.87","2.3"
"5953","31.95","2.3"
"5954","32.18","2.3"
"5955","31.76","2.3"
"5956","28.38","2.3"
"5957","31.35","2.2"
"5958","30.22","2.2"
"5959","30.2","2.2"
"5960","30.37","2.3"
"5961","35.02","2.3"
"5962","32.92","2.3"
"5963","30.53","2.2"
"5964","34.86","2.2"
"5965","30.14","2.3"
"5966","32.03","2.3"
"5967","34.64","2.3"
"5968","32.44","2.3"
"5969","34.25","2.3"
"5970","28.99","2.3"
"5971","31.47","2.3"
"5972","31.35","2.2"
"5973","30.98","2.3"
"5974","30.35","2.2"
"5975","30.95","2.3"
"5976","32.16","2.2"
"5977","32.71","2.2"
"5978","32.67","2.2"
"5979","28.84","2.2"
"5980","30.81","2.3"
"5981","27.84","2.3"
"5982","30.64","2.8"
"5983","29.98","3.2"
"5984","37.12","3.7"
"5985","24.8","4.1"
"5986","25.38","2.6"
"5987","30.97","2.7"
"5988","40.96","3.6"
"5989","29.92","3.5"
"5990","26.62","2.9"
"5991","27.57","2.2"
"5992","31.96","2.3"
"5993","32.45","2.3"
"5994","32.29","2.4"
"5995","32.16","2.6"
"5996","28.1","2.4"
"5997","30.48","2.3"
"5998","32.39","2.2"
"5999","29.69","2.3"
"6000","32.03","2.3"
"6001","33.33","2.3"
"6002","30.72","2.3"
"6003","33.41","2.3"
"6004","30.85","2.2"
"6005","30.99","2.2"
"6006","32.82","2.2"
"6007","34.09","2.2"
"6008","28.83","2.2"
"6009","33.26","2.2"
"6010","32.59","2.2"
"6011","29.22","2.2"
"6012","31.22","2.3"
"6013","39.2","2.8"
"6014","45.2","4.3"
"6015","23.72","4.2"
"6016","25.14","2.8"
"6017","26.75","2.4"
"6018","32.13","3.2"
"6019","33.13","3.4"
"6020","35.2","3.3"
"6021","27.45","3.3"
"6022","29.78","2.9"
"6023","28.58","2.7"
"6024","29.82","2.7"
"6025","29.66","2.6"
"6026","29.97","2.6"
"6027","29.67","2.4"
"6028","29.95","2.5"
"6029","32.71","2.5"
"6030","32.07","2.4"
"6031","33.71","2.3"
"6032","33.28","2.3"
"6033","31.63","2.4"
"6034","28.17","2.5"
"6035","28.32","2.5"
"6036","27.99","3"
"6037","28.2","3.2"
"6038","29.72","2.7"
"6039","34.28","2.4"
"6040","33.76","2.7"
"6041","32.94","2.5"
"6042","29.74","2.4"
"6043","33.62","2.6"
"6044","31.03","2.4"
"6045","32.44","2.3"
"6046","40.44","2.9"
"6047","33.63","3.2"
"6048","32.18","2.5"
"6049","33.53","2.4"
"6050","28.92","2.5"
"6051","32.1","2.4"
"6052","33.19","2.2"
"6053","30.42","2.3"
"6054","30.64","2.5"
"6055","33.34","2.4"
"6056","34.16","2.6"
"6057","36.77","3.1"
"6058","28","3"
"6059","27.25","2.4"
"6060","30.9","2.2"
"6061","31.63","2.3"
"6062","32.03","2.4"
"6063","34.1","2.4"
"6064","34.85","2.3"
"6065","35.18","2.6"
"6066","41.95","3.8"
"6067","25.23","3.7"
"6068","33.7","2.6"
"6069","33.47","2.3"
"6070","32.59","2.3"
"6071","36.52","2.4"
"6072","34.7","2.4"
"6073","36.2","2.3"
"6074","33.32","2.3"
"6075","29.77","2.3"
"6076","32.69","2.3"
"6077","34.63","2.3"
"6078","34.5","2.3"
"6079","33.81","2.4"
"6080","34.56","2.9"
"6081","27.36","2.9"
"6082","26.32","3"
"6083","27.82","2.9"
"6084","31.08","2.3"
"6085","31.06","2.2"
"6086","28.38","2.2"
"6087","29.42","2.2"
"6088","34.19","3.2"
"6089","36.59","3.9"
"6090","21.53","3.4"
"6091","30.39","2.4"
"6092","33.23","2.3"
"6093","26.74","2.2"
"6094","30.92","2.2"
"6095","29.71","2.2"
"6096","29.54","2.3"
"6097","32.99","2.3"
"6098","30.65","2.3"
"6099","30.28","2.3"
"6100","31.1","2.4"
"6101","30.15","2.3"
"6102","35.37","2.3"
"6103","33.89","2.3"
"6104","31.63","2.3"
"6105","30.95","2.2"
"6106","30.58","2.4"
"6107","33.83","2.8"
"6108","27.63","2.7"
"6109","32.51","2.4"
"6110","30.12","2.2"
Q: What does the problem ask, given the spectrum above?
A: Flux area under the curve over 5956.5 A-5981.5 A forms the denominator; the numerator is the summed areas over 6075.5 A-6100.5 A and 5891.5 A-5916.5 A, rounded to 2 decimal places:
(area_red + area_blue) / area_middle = 1.87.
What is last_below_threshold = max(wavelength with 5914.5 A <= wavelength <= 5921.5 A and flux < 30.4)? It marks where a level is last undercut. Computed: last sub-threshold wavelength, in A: 5920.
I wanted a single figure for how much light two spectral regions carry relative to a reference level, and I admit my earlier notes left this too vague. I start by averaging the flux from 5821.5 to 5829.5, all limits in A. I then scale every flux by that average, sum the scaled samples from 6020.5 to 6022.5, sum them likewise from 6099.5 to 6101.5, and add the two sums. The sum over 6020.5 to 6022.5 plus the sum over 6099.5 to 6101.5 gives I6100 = 3.65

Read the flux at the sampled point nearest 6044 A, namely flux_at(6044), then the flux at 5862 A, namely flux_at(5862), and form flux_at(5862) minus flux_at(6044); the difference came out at -2.8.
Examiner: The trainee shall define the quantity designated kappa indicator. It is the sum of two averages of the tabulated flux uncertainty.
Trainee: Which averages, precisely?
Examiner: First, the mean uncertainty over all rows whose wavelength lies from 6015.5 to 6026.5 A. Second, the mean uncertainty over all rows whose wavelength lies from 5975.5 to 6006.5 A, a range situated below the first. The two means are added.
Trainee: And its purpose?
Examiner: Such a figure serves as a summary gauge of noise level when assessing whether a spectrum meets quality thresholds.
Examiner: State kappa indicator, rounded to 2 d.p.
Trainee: 5.46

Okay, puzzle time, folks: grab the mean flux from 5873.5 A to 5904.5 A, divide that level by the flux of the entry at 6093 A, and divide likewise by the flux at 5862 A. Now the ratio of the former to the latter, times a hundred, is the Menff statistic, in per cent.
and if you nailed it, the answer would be 105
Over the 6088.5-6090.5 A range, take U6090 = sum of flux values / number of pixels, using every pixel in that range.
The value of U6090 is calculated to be 29.1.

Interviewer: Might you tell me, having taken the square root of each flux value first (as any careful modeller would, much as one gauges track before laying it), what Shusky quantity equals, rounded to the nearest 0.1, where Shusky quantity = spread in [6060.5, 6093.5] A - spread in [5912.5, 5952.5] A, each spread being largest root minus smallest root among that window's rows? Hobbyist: 1.0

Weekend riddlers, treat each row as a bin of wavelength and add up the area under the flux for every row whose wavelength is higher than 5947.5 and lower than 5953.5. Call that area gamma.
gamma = 189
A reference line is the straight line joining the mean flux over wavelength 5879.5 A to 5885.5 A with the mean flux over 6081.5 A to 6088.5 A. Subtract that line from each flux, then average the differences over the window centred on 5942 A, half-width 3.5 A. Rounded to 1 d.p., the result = 1.5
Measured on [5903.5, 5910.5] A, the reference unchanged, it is 2.1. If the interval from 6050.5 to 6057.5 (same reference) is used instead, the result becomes 3.3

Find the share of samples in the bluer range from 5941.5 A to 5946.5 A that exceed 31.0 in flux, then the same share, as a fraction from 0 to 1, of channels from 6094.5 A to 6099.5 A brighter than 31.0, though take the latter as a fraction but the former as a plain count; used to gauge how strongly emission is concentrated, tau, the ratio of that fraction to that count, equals 0.200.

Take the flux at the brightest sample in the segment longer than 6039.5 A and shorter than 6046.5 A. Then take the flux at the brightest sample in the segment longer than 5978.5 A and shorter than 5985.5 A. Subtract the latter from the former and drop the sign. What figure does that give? 3.3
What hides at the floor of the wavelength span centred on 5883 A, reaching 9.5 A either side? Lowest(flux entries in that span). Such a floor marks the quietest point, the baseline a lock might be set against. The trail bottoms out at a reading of 18.35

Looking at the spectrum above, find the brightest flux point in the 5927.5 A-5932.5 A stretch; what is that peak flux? 32.59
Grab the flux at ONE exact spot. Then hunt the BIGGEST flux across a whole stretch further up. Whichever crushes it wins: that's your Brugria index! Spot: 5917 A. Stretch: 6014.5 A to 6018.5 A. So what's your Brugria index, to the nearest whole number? 32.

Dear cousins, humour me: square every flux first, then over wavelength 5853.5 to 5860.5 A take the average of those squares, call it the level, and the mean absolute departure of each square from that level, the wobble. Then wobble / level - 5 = -4.94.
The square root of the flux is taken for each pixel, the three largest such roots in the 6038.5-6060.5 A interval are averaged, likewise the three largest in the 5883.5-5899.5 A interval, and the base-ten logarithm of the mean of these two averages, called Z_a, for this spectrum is 0.756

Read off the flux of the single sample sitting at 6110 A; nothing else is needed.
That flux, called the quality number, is 30.12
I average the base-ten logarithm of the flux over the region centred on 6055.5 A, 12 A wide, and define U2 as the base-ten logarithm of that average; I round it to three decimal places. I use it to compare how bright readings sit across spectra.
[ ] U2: 0.175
